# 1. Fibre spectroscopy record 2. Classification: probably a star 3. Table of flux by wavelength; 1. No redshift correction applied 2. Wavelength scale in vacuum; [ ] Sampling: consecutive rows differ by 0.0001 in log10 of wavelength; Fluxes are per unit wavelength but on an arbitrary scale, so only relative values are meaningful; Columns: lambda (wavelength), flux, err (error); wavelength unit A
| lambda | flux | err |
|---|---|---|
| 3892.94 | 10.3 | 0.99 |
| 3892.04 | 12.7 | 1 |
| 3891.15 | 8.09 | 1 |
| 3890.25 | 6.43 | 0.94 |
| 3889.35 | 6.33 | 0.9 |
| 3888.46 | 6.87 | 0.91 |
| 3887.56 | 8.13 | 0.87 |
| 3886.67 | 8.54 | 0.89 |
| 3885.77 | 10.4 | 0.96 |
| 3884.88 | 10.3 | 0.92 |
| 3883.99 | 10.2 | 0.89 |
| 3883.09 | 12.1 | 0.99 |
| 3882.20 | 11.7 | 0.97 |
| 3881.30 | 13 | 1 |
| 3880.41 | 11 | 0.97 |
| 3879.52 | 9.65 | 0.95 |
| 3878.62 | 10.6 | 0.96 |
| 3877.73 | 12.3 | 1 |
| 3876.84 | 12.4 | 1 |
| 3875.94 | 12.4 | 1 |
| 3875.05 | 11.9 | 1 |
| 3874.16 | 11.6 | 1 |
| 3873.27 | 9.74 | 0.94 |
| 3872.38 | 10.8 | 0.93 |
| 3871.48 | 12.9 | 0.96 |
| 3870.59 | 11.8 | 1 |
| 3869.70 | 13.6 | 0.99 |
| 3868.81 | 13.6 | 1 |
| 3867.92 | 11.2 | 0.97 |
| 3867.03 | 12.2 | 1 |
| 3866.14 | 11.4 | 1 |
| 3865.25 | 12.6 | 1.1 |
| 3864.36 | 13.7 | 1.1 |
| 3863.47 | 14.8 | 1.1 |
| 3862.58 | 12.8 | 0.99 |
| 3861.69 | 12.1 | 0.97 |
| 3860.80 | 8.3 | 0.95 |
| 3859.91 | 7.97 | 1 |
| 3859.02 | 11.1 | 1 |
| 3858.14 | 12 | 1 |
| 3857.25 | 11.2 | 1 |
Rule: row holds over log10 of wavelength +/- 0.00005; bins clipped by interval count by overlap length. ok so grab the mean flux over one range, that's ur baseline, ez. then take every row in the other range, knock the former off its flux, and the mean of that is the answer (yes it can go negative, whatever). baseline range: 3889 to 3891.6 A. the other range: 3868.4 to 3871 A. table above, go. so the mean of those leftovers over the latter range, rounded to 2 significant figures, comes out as 6.0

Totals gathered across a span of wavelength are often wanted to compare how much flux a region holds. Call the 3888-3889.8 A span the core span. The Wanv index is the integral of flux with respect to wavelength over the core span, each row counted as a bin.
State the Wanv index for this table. 12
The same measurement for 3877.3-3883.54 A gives 72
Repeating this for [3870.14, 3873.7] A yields 40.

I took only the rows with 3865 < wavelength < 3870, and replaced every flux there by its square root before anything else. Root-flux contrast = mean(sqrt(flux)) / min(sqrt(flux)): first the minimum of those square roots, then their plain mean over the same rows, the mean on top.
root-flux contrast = 1.05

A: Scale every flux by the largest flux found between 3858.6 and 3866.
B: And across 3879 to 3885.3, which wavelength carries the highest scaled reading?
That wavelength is 3881.30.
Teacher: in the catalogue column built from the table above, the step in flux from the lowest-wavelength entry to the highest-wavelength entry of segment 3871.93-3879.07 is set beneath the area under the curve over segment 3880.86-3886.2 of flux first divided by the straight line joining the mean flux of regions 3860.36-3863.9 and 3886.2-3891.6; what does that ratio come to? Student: -36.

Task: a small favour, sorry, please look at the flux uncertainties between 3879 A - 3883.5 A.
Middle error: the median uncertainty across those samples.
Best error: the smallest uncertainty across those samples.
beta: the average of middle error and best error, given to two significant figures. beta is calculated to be 0.96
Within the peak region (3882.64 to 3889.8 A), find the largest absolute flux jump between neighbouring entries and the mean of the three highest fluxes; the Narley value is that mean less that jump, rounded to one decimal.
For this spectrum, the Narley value 9.0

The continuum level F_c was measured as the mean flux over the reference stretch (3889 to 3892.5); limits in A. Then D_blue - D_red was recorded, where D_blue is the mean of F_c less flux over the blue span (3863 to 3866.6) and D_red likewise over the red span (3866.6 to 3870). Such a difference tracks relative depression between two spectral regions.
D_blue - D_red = -0.5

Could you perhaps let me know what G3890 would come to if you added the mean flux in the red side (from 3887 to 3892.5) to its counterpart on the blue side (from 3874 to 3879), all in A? 20.0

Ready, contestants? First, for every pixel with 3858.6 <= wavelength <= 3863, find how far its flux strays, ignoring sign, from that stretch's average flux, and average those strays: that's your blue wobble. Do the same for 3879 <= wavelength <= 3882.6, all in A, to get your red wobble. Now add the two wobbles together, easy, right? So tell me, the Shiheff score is 2.9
